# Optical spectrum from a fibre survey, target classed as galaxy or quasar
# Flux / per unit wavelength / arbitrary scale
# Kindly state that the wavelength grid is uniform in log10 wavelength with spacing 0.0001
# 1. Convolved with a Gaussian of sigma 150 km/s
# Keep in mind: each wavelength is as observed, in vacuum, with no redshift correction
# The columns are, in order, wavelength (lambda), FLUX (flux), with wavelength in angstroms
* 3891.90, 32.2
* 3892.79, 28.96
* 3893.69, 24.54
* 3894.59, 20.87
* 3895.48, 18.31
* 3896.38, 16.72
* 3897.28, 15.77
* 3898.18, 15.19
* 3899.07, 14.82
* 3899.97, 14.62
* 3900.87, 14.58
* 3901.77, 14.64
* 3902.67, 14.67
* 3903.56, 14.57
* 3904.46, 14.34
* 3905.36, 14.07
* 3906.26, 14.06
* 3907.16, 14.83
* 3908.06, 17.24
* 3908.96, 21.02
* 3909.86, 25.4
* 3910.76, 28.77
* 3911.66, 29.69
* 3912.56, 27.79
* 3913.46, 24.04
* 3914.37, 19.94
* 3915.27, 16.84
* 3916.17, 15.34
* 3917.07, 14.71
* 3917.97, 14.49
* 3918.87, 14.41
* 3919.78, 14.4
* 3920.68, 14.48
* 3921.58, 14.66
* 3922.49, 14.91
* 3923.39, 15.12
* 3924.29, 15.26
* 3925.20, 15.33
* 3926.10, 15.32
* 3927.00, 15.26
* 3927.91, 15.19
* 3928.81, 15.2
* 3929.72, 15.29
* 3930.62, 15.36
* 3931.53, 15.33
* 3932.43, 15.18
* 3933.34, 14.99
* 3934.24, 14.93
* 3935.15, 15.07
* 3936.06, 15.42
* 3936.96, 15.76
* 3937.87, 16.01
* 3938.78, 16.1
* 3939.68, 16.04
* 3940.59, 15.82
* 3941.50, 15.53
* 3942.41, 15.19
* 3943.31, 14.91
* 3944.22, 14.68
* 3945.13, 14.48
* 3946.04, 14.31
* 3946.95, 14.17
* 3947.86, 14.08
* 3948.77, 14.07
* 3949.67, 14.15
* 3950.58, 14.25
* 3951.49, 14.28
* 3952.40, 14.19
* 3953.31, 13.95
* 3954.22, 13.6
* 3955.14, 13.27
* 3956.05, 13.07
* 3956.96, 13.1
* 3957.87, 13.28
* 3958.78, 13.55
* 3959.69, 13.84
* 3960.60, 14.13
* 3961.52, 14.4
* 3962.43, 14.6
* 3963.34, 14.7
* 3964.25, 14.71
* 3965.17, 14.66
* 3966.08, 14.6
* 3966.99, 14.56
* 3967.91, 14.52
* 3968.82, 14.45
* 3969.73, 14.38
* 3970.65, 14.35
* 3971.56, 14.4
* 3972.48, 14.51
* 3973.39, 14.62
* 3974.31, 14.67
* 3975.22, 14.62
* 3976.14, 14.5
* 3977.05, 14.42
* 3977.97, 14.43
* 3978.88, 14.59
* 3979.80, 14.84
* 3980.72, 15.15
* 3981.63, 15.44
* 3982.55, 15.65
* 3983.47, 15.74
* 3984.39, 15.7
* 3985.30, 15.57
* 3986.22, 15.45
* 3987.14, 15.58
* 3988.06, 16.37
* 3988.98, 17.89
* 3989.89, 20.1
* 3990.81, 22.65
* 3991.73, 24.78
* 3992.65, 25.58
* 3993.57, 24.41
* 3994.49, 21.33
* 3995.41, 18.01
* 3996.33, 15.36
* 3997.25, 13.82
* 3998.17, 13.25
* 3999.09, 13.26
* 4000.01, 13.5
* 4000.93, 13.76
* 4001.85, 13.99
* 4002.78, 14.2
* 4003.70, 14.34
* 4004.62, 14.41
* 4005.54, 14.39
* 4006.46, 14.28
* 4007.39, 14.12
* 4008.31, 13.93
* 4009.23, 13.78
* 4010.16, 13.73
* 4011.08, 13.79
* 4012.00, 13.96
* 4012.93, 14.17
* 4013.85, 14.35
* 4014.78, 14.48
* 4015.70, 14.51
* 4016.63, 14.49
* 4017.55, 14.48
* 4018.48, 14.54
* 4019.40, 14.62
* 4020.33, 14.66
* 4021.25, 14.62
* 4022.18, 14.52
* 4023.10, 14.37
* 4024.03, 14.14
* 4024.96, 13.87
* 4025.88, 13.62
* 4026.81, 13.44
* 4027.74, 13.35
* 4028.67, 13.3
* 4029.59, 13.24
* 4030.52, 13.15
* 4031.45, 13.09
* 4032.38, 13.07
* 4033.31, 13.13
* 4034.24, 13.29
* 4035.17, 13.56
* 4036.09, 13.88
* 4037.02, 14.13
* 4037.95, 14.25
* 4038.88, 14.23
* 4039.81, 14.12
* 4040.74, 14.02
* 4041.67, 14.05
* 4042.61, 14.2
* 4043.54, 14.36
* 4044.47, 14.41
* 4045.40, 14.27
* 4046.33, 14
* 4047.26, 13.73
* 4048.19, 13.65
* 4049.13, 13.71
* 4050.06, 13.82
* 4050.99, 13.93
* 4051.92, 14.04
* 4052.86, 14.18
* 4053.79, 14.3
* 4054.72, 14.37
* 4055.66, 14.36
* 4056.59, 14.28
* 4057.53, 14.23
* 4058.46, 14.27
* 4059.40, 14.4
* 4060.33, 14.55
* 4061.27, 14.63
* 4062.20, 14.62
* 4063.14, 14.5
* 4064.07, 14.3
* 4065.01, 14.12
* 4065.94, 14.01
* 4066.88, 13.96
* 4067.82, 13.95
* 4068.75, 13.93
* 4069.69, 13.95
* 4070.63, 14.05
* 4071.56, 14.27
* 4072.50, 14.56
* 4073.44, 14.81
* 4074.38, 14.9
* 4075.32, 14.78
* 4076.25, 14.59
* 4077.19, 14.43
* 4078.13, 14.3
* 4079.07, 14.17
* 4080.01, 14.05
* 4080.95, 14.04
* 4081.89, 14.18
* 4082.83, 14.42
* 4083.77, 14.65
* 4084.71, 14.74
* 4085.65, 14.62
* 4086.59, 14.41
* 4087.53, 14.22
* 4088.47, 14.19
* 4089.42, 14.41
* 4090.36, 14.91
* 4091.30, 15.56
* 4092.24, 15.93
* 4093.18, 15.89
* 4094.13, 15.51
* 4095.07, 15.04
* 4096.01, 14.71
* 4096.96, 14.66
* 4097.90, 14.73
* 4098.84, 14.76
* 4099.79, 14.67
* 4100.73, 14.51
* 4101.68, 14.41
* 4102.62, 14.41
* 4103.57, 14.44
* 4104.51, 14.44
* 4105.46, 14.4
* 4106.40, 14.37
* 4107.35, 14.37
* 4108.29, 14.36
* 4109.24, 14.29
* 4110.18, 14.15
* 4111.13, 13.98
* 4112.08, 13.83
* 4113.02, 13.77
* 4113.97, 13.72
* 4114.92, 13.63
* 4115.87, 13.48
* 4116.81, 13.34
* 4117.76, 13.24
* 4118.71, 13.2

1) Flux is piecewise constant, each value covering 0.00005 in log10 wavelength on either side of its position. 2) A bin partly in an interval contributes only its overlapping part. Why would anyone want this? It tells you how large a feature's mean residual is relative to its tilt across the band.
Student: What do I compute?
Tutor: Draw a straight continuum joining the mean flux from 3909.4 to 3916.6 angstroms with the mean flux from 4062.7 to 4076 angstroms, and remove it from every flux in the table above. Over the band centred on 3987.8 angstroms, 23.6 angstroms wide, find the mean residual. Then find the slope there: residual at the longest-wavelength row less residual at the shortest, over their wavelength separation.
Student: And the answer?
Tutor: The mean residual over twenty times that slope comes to -21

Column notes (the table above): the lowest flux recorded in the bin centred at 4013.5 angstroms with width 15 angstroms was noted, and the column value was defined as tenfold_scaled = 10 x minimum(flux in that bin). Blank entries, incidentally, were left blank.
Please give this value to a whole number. 137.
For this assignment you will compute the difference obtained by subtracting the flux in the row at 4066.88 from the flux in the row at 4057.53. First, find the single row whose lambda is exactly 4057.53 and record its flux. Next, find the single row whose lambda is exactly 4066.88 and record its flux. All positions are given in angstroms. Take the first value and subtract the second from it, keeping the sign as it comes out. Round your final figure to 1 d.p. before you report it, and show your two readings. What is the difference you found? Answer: 0.3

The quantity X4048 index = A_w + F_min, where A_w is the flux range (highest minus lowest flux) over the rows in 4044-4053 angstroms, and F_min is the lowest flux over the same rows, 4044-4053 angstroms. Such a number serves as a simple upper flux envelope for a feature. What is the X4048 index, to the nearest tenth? 14.4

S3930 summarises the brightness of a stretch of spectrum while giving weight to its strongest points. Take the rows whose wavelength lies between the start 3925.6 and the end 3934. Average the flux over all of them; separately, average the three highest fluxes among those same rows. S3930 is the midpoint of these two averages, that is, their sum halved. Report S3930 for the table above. 15.3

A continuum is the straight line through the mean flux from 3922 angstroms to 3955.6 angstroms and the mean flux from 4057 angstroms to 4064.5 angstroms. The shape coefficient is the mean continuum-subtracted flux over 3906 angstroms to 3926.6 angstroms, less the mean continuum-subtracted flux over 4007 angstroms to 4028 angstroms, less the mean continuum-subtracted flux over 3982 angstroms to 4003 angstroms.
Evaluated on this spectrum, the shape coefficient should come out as 1.1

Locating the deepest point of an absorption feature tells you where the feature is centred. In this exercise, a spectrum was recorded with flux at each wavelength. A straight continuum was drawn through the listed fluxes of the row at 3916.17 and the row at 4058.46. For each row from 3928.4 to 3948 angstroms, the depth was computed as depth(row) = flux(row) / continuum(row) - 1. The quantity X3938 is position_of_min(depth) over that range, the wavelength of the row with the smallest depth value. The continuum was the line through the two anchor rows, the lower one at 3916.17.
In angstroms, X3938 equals 3947.86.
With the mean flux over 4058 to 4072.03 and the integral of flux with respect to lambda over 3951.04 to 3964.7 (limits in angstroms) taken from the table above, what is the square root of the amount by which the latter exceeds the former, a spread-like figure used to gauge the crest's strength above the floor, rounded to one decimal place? 13.3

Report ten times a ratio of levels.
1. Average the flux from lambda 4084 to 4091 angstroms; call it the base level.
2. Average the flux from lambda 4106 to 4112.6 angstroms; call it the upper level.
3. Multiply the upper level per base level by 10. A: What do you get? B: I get 9.8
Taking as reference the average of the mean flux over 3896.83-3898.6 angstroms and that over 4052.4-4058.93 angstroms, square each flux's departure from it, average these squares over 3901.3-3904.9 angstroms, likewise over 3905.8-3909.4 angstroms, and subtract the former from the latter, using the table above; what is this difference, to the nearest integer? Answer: 11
